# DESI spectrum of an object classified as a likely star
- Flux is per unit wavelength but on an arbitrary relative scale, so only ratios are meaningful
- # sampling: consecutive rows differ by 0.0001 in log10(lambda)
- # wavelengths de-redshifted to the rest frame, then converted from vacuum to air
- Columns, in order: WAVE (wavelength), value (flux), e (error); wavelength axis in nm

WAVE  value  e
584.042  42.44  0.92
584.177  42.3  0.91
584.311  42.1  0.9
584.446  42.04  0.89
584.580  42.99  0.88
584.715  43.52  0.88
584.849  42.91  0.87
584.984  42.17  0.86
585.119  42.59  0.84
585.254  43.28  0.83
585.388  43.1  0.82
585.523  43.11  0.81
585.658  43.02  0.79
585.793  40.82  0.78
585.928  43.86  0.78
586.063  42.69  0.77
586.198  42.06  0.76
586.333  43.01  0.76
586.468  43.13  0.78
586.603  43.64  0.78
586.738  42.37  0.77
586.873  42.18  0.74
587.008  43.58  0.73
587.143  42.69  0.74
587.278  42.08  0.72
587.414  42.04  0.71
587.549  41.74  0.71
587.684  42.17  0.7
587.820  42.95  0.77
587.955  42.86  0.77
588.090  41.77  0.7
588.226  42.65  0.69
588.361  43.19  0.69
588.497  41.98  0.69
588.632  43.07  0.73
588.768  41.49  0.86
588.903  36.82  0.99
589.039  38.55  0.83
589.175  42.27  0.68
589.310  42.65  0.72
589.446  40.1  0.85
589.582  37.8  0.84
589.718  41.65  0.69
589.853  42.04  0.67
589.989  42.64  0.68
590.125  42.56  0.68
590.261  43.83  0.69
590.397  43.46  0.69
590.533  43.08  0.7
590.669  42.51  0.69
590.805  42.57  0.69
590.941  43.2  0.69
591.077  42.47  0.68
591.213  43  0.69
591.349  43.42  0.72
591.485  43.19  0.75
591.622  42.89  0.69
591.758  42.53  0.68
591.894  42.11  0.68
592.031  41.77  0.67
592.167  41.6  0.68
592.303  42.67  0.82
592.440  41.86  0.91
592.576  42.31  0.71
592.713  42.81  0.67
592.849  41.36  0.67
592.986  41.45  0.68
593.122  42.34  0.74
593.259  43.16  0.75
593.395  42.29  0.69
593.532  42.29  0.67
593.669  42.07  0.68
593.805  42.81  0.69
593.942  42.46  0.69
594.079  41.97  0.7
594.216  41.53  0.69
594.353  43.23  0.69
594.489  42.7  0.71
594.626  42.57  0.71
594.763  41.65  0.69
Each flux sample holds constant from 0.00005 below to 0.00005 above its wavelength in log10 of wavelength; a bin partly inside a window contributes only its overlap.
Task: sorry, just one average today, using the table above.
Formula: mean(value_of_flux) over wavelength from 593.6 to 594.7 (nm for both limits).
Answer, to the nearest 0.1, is 42.4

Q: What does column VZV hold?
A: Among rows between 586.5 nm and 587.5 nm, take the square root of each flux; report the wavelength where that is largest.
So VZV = 586.603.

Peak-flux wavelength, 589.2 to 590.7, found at 590.261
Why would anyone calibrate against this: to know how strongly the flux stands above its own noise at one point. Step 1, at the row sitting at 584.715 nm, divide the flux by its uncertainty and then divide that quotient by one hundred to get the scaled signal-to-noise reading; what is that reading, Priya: 0.495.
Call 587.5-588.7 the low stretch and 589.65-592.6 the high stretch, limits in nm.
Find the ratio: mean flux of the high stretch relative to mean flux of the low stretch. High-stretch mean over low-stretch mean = 1.00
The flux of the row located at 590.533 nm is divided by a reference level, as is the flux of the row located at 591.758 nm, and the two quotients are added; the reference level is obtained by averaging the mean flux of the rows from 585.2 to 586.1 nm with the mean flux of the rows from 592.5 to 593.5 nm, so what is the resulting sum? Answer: 2.01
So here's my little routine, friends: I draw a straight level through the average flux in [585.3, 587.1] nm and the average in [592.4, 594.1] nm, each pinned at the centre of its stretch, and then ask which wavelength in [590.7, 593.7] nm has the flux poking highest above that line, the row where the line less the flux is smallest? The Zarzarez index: 591.349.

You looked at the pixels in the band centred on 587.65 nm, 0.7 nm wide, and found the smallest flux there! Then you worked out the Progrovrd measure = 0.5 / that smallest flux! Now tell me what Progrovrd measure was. 0.0120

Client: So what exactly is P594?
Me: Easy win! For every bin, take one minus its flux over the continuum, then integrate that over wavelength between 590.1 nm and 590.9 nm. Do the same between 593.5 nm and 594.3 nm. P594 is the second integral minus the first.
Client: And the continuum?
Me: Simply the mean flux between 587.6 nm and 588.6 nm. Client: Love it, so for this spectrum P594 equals 0.016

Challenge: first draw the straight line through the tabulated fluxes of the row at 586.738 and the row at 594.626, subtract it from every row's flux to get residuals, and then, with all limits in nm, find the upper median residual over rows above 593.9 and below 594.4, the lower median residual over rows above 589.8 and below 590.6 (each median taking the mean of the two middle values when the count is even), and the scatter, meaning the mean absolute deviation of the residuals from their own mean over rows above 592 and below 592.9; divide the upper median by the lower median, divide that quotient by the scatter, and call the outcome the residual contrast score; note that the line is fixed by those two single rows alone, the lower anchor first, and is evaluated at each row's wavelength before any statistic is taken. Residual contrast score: -1.8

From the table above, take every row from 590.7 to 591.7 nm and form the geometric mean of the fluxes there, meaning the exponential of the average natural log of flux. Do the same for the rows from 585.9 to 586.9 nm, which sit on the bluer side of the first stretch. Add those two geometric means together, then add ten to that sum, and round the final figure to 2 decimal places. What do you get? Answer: 95.82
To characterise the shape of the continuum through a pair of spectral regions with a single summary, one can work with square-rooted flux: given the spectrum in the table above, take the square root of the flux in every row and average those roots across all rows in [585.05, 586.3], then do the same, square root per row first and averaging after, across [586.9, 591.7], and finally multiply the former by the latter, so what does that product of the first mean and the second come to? 42.4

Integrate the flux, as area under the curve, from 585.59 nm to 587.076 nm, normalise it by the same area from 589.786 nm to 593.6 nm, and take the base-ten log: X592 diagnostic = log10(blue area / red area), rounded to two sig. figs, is -0.41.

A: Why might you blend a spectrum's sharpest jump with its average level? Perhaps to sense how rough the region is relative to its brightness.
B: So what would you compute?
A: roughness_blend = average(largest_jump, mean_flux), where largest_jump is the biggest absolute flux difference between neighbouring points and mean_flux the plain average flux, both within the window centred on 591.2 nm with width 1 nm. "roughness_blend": 21.8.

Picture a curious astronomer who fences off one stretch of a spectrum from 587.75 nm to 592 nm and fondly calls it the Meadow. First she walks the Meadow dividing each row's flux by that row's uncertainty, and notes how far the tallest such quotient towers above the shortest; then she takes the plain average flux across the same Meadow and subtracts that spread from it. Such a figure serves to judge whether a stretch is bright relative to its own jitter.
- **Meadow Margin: 16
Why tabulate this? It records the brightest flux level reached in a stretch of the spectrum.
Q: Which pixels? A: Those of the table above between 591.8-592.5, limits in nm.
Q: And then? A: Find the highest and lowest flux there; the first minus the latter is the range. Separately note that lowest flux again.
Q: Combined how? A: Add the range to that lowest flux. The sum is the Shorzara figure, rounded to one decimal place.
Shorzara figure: 42.7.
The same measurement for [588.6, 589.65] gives 43.1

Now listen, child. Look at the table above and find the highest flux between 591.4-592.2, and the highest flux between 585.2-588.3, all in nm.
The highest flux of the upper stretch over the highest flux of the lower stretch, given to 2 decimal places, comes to 0.98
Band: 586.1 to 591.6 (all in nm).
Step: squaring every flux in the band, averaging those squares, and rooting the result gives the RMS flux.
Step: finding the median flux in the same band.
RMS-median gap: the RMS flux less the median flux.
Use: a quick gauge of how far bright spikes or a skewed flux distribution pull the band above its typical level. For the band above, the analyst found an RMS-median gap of -0.33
